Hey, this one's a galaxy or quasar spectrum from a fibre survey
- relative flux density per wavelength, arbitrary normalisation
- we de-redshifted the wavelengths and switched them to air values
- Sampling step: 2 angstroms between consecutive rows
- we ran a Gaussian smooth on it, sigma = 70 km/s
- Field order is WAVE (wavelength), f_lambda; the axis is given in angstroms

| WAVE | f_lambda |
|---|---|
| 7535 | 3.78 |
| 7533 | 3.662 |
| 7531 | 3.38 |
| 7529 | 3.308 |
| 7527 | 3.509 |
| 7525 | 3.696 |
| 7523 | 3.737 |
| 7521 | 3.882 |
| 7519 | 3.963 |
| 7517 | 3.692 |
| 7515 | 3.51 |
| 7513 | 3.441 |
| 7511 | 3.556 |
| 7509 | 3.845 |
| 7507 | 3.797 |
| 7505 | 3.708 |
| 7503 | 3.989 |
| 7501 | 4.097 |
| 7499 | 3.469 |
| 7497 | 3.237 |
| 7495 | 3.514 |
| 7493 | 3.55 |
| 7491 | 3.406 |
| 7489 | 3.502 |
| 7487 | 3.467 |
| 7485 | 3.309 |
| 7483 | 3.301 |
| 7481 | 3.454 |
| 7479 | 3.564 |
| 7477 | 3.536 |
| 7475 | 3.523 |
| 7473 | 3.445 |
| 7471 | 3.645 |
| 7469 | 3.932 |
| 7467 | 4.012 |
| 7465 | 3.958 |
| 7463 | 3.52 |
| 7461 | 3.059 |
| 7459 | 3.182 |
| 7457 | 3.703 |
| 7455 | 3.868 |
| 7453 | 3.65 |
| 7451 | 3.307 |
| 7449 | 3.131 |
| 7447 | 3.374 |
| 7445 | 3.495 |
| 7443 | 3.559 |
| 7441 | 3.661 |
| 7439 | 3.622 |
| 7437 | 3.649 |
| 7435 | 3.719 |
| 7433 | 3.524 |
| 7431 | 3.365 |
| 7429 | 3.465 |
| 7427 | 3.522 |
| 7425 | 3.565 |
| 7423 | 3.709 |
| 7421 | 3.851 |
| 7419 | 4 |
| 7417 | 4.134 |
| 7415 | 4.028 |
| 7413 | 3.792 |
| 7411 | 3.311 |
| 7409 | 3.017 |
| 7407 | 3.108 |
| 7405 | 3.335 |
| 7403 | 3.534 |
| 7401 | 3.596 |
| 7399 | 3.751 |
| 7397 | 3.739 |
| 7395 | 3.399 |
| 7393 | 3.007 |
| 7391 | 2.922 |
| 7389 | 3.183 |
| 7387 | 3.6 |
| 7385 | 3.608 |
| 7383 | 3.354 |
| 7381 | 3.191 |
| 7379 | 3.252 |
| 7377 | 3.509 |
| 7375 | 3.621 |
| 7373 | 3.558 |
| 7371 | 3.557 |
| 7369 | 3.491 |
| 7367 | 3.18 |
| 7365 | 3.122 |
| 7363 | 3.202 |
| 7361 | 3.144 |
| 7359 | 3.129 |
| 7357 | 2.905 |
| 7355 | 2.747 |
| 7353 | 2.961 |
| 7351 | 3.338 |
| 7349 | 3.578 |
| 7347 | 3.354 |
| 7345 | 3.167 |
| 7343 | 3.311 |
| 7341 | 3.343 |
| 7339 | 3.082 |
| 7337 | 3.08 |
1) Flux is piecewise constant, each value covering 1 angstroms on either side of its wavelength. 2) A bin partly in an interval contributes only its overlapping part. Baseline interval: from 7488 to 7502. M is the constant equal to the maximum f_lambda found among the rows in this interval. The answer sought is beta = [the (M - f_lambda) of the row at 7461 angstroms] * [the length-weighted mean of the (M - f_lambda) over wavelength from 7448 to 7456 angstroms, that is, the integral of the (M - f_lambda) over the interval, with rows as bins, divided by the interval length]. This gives 0.6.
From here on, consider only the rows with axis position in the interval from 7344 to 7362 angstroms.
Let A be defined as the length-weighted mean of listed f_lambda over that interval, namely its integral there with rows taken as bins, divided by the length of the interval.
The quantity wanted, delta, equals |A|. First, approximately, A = 3.15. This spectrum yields 3.15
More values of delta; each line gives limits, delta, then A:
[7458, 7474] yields 3.59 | 3.59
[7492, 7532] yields 3.64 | 3.64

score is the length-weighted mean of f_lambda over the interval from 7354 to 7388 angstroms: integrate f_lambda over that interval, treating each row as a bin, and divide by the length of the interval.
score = 3.3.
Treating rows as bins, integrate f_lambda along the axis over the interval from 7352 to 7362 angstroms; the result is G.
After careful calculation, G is 29.8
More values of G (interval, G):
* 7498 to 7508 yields 38.1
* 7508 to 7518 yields 36.1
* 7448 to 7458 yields 35.3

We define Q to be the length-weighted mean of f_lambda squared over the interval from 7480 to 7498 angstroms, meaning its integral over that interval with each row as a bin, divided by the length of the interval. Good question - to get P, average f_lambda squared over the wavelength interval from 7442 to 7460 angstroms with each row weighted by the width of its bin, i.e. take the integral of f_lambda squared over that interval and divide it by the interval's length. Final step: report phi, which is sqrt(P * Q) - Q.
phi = 0.2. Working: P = 12.1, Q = 11.7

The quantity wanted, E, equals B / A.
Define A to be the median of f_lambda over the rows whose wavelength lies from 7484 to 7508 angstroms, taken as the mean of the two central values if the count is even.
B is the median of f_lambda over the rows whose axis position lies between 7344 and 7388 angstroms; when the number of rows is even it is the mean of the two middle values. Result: 0.94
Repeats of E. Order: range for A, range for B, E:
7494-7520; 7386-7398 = 0.89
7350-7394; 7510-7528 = 1.16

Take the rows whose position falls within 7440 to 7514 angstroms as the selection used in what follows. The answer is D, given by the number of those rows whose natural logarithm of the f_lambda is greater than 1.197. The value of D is 30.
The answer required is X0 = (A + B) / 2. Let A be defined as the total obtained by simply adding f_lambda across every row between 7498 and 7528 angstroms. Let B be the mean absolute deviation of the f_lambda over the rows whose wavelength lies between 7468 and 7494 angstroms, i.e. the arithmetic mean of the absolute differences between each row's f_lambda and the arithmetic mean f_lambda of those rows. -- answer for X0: 28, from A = 56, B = 0.11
